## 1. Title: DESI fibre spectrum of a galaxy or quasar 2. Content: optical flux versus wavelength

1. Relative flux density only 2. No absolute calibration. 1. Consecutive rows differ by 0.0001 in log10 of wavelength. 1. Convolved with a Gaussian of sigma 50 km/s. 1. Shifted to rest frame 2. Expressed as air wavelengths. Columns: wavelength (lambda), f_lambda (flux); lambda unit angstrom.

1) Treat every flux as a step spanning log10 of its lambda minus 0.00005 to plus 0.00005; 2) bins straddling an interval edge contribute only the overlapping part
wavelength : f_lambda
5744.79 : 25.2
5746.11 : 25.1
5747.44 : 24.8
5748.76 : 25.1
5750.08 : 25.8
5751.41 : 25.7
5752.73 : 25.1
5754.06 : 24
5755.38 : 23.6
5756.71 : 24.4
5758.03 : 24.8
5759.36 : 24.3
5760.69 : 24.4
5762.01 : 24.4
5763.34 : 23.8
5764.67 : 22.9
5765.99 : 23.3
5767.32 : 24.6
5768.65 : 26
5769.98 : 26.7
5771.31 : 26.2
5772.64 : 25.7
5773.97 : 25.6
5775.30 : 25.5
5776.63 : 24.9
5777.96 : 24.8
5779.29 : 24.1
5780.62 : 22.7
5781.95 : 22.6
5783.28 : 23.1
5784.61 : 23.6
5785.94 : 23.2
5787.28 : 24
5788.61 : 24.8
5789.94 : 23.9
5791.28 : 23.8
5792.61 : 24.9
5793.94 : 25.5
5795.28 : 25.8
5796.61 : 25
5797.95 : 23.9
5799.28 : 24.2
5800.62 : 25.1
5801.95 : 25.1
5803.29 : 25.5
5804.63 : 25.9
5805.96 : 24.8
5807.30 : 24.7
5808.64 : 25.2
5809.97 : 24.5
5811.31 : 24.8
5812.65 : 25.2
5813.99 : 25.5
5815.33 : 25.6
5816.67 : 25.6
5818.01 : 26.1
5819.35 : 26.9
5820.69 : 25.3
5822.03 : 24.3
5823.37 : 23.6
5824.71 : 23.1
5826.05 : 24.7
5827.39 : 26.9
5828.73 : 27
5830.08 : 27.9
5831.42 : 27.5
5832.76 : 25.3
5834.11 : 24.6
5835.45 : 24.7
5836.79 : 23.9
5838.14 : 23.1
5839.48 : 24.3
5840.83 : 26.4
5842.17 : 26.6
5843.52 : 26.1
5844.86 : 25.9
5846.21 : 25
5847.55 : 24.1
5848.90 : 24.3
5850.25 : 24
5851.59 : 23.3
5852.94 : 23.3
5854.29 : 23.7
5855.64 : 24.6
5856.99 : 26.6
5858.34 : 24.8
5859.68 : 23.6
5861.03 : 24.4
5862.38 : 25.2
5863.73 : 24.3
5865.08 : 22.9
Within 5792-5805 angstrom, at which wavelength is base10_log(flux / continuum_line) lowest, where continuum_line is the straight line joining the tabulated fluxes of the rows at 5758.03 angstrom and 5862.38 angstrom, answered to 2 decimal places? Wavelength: 5797.95 angstrom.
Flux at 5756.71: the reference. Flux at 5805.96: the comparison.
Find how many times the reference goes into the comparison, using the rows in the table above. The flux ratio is 1.02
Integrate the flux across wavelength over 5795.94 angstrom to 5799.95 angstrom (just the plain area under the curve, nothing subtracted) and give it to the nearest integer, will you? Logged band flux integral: 98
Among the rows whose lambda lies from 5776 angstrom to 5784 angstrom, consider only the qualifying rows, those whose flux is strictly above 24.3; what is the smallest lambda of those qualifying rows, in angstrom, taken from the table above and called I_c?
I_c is 5776.63 angstrom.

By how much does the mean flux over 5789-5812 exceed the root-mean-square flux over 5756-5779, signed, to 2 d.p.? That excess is 0.00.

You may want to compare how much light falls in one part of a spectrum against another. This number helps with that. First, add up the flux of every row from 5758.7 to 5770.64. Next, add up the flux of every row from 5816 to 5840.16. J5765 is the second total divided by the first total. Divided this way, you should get 2.1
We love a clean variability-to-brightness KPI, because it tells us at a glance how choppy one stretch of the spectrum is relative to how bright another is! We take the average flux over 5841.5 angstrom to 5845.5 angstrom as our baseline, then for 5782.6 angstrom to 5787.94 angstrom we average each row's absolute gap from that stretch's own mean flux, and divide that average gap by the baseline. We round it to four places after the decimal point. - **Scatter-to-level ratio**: 0.0124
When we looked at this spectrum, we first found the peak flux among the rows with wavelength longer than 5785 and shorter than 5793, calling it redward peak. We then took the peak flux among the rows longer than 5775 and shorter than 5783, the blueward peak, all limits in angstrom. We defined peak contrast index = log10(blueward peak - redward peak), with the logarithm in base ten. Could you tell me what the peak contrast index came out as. -0.2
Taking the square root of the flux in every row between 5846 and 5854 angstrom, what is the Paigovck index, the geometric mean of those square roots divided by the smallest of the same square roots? 1.01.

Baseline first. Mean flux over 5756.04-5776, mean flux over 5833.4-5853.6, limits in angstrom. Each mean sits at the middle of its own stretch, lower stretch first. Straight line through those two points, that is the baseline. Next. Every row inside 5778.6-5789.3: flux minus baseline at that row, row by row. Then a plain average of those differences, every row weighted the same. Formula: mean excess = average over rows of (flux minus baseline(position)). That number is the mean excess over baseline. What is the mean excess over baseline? -1.3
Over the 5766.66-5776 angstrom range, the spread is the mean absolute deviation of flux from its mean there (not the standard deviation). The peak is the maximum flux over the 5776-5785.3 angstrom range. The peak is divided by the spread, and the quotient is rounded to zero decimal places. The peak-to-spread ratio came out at 54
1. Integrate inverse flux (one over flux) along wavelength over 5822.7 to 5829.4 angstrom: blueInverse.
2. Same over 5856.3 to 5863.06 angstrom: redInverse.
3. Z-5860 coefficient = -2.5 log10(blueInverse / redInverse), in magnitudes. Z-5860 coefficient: 0.01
